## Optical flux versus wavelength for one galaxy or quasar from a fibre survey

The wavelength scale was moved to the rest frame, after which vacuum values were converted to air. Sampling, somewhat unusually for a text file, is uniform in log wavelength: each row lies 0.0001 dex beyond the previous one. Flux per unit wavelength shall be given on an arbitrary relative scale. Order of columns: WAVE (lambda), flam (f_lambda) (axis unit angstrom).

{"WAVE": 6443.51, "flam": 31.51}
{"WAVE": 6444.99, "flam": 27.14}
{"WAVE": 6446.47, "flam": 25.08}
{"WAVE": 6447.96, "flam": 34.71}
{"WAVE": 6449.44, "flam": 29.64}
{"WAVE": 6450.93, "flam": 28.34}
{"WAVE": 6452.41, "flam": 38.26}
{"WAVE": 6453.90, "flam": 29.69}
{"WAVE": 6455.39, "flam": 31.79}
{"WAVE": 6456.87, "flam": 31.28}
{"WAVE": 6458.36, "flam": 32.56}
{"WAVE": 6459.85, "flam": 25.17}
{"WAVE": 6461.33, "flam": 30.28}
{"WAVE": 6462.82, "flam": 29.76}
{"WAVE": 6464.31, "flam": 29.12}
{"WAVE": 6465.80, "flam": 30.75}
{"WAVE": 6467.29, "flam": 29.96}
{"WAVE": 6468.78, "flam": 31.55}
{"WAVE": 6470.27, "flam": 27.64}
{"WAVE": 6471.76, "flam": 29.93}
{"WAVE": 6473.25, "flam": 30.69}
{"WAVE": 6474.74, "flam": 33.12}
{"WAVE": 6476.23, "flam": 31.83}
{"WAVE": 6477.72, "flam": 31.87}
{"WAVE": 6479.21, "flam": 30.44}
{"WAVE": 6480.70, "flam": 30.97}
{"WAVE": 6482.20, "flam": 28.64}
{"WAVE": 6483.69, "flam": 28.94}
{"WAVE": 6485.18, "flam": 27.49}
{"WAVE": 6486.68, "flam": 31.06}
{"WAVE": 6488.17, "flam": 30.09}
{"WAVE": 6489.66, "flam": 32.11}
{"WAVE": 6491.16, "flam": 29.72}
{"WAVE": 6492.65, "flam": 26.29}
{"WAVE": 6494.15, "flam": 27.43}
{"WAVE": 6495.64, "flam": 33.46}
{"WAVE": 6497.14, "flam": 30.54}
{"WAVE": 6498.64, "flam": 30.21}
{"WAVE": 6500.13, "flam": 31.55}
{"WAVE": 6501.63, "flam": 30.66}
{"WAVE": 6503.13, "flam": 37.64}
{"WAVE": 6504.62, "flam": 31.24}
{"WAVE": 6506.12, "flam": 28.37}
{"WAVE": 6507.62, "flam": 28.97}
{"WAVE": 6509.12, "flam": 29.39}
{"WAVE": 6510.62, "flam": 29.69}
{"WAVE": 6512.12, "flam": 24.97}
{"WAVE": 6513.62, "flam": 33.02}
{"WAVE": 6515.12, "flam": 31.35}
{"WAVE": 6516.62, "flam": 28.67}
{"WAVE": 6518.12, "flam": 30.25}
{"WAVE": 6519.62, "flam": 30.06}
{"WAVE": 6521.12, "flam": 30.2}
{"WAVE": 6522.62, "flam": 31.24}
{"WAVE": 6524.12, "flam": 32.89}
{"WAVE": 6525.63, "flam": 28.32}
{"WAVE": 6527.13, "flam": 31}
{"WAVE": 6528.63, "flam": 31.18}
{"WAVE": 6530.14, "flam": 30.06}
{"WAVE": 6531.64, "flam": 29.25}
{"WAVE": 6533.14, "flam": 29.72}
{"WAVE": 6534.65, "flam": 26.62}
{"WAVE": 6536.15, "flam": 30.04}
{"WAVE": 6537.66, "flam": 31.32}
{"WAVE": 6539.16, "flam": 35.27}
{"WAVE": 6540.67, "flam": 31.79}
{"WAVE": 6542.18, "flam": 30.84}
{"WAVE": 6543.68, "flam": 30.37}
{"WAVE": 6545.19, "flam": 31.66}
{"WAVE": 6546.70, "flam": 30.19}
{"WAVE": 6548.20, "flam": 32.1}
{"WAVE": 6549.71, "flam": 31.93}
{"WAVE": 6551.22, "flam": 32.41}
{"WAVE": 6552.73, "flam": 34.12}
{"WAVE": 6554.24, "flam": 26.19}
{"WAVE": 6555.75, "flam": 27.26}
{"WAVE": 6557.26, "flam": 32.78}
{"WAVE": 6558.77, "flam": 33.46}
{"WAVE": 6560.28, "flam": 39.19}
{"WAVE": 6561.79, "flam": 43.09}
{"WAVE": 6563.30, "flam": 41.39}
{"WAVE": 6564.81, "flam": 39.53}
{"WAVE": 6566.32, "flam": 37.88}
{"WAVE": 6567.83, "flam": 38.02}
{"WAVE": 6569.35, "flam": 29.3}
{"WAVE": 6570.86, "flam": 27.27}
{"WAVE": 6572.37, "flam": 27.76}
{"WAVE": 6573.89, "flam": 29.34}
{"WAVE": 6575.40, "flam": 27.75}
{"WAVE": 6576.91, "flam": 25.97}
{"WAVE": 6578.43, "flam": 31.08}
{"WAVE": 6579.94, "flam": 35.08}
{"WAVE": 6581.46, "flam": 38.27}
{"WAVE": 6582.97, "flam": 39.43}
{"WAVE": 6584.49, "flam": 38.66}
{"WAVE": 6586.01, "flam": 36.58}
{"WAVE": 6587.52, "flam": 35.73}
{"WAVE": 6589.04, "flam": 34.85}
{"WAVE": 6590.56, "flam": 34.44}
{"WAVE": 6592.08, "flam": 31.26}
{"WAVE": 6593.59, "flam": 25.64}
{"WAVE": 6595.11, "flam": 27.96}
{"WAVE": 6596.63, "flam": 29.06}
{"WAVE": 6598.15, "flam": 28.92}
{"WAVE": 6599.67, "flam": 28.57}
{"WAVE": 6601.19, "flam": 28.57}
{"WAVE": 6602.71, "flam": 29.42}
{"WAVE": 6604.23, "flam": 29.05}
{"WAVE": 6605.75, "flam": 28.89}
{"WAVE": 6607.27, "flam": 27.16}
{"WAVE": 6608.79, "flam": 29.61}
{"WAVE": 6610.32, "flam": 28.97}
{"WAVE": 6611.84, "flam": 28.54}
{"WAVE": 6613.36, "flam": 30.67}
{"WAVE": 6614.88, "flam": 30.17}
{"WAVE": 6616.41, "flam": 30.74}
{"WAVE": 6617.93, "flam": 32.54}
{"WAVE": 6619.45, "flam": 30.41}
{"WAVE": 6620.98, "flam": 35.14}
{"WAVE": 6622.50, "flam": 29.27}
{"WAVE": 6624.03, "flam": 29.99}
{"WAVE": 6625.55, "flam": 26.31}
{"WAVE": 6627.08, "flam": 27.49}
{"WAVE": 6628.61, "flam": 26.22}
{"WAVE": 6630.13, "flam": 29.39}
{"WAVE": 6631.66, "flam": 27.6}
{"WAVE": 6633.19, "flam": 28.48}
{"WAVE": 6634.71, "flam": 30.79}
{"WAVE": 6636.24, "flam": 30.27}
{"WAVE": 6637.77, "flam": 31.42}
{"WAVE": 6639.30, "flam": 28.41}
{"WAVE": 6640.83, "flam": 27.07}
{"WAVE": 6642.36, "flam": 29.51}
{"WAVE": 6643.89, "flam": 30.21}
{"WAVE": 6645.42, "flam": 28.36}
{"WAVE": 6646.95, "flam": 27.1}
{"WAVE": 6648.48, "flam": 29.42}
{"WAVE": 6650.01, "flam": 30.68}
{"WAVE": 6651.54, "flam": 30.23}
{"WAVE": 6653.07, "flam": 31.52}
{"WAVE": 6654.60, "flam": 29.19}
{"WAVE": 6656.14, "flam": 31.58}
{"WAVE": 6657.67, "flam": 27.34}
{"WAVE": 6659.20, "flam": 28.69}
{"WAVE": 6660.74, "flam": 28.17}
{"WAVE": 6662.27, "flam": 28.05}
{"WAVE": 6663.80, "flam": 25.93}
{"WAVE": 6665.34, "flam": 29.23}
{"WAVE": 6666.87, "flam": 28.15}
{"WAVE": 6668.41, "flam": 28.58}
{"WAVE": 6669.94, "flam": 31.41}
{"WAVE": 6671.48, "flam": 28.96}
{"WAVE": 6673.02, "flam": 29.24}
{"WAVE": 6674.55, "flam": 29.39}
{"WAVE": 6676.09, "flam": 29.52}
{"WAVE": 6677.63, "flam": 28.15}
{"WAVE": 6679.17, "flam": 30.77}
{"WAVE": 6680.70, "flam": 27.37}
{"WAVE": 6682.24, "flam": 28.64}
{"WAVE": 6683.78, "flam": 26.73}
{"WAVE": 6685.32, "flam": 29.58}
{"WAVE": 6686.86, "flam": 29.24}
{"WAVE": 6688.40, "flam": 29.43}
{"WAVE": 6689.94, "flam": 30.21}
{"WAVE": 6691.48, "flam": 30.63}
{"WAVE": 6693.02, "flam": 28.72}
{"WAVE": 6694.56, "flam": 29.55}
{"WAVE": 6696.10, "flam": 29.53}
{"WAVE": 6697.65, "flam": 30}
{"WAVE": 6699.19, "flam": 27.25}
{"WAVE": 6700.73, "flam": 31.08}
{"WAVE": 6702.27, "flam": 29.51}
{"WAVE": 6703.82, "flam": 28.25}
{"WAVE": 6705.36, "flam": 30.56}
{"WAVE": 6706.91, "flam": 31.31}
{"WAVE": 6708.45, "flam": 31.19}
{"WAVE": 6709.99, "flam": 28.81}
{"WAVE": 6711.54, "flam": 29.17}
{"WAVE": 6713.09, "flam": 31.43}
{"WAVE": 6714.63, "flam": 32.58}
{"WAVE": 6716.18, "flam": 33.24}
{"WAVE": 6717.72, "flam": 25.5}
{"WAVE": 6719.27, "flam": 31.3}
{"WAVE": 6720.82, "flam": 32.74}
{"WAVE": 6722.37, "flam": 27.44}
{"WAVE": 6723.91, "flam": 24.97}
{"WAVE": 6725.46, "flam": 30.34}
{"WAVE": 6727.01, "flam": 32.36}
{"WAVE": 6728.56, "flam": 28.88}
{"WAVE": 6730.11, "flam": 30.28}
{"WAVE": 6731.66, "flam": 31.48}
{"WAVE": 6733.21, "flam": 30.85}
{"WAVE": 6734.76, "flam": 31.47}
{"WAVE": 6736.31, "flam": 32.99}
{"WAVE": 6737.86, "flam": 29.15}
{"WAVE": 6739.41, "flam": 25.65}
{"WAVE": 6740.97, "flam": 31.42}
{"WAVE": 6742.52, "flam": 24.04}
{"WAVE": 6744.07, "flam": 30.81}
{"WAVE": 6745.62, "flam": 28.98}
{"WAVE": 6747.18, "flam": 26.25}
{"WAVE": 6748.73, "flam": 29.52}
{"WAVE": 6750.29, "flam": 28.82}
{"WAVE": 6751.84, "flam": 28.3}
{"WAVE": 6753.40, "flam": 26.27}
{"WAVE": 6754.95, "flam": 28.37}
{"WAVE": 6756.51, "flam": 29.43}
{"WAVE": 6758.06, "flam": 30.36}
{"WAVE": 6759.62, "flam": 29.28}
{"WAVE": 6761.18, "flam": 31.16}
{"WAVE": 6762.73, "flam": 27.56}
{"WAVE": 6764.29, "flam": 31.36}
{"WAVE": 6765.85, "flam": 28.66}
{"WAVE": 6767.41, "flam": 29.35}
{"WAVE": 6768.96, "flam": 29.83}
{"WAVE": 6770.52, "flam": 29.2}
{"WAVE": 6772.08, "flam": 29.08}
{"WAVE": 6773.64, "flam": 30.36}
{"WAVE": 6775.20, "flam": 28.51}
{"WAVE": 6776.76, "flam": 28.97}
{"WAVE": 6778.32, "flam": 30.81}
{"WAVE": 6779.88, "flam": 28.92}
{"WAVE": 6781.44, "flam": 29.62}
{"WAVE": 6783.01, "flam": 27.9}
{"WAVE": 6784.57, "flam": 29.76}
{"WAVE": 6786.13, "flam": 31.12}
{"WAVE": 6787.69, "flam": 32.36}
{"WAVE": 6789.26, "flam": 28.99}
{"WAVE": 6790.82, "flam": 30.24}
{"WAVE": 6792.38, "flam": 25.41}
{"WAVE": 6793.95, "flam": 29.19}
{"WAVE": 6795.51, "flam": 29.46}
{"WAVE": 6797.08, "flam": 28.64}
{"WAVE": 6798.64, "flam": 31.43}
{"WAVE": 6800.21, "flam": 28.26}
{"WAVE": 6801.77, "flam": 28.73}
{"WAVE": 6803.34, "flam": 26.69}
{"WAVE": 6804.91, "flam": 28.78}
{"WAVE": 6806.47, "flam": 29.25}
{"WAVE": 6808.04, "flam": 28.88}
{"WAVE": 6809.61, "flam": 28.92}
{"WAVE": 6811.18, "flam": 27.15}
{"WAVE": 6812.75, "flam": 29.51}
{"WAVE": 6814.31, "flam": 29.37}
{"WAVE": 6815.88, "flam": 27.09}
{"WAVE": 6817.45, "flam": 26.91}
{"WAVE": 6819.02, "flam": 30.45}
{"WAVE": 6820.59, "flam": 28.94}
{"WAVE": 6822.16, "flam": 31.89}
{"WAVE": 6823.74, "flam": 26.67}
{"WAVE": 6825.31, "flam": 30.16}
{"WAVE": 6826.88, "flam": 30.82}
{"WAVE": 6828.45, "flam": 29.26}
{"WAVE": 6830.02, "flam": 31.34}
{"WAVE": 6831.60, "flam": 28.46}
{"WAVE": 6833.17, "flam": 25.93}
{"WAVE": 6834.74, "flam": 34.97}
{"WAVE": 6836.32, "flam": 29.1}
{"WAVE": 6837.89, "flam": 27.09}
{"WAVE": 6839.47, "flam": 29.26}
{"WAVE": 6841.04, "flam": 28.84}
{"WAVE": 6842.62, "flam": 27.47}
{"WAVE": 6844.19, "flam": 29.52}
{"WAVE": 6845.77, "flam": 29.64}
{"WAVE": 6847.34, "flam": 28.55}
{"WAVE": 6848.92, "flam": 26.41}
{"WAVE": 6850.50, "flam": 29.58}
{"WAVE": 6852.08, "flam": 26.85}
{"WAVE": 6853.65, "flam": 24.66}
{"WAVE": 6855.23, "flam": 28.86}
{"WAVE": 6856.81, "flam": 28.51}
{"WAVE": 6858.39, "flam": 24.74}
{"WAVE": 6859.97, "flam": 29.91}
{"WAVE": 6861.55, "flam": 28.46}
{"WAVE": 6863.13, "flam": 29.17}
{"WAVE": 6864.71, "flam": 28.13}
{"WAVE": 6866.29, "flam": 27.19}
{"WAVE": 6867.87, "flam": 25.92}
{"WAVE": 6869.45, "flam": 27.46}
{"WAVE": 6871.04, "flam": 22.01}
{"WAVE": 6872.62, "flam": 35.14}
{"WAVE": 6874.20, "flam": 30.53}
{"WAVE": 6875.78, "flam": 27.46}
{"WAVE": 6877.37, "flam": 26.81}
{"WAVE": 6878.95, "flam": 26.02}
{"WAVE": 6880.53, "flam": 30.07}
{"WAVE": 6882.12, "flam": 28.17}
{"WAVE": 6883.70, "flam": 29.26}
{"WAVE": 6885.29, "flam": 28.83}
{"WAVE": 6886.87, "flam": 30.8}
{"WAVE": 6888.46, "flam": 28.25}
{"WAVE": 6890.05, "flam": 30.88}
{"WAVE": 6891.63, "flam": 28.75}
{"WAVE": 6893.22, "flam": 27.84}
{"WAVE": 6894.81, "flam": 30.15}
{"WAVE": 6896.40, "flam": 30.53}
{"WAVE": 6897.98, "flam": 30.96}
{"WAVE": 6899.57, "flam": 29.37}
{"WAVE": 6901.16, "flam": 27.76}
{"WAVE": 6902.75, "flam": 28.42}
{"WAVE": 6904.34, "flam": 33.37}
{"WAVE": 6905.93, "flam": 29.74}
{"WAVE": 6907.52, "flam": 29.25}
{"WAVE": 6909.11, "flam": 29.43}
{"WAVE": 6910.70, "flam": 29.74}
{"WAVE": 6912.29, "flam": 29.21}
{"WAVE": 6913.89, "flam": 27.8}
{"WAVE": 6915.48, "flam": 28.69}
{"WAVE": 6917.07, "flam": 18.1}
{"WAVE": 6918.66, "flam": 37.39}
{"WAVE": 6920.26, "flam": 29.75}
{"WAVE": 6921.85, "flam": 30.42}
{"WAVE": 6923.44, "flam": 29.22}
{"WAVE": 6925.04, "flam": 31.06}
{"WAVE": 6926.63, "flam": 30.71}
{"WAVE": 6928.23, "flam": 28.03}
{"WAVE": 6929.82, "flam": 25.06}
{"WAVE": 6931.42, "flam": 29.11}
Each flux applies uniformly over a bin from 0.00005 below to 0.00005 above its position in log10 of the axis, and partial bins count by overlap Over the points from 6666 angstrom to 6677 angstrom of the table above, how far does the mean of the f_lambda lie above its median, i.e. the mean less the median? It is 0.1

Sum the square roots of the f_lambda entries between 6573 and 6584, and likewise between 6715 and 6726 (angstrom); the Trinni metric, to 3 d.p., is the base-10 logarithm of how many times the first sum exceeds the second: 0.021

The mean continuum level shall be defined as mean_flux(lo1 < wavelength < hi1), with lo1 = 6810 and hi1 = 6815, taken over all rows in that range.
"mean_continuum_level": 28.7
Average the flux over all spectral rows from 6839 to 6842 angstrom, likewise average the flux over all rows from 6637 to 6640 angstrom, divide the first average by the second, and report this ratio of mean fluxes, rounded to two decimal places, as 0.97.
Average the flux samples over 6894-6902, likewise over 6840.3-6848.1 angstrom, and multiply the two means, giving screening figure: 857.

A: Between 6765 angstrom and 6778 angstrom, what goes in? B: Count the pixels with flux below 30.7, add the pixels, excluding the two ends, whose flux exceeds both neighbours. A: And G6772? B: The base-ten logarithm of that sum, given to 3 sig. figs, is 1.00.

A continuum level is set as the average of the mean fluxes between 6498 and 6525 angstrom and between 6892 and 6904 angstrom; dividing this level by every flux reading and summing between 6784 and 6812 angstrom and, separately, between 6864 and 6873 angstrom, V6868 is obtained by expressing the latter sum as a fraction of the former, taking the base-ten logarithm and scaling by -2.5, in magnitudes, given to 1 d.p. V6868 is 1.1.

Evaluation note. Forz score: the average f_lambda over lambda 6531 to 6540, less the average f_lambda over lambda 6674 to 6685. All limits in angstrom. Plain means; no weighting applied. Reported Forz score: 1.7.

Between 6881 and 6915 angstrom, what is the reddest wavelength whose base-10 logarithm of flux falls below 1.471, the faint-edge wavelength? 6913.89 angstrom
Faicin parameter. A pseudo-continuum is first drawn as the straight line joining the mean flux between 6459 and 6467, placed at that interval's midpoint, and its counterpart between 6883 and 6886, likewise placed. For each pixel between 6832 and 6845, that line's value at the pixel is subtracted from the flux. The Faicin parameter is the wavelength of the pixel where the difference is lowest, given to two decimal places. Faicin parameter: 6833.17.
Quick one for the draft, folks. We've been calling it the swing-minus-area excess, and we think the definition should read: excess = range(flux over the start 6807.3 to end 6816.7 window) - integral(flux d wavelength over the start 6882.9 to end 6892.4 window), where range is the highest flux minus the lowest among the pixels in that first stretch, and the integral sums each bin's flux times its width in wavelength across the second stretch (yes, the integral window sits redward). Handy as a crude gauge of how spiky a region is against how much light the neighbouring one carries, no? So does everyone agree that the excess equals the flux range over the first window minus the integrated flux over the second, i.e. -278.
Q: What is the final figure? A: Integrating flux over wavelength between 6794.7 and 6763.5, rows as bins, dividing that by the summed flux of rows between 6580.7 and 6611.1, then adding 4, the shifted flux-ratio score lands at 5.46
